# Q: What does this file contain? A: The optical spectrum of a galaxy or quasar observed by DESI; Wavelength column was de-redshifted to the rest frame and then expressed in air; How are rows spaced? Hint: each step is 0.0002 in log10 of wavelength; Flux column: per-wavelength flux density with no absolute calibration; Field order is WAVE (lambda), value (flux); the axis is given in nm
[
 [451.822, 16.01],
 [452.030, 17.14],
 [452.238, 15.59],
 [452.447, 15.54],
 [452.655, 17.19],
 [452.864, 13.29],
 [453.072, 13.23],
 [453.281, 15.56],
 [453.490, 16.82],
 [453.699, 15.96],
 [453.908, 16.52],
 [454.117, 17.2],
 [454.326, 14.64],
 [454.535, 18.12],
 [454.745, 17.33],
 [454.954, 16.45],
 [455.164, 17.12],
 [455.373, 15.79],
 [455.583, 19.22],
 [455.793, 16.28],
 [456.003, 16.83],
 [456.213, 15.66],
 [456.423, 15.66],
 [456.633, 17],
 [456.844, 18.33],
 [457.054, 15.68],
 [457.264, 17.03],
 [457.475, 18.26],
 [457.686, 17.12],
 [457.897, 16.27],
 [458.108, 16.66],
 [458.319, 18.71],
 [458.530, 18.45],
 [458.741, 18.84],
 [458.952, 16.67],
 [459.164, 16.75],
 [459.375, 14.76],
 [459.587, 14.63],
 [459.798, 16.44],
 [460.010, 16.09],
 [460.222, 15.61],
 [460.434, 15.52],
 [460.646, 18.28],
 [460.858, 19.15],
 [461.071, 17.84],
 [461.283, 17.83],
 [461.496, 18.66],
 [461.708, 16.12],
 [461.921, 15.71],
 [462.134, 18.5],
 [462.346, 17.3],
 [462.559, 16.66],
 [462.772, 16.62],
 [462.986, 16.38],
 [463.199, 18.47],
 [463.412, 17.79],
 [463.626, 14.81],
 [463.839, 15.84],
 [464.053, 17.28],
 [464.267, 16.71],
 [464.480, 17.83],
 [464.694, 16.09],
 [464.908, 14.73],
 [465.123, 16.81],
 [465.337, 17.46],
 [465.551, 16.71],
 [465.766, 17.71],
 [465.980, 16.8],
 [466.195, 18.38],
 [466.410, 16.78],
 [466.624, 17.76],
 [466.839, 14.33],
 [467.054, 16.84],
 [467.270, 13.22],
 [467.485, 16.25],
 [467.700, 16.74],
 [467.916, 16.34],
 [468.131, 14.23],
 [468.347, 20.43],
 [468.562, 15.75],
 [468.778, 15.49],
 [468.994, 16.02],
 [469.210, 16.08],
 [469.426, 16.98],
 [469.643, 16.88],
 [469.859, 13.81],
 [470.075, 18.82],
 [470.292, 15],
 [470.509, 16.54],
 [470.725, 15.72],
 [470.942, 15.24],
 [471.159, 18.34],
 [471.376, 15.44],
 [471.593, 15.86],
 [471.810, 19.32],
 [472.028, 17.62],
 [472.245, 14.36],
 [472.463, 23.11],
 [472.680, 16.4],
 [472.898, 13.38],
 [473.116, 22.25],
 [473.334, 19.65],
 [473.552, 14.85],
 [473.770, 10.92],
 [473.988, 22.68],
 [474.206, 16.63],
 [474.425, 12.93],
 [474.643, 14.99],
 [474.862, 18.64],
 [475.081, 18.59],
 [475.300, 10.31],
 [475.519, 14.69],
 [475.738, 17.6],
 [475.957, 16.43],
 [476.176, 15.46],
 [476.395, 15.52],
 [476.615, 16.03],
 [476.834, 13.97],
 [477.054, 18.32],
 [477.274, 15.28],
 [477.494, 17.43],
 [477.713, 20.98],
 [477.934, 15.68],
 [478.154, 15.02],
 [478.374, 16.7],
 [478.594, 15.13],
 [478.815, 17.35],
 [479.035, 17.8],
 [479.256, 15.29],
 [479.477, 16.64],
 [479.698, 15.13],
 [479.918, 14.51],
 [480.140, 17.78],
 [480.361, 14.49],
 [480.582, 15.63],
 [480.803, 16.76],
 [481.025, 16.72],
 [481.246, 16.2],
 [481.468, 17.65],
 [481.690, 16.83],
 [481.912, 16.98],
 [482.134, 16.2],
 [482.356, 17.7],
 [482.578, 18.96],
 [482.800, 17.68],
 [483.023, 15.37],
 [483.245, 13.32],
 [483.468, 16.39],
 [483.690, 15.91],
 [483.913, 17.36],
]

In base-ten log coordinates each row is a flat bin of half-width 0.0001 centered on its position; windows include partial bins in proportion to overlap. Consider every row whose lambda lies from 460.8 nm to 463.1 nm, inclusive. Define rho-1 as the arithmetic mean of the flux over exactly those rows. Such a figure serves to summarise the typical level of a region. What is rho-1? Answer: 17.3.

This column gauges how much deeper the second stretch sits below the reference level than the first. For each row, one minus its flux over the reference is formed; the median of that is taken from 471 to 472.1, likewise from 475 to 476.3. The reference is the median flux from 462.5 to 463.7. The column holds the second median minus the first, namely 0.10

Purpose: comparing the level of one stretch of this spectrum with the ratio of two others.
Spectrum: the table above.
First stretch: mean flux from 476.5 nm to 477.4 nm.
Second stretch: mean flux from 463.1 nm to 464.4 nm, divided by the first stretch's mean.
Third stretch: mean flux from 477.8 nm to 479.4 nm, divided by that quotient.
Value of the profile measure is 15.3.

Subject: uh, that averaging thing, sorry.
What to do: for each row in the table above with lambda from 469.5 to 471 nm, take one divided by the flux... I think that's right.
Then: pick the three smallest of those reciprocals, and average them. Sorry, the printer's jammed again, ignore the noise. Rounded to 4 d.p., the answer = 0.0576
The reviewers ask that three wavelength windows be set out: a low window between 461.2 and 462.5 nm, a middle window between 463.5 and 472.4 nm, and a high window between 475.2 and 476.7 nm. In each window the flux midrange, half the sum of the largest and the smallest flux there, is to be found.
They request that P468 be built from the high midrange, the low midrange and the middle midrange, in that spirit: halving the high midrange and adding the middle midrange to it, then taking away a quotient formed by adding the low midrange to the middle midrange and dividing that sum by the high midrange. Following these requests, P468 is 21.4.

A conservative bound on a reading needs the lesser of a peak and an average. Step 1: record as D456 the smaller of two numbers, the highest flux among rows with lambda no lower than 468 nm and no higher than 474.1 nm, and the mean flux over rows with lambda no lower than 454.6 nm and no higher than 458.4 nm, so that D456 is 16.97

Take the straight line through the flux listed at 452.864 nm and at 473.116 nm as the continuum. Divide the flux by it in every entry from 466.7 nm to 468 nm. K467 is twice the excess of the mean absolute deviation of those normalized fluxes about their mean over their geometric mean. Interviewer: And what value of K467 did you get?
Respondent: -1.46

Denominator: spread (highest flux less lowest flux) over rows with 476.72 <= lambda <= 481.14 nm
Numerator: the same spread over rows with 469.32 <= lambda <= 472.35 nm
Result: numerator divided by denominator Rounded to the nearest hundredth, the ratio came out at 0.79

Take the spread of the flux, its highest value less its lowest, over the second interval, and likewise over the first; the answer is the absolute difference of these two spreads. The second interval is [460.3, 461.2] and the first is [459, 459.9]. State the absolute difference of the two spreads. 1.5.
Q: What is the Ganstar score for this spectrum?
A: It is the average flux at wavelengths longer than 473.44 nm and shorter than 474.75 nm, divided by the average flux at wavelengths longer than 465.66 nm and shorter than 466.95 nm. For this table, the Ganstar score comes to 0.91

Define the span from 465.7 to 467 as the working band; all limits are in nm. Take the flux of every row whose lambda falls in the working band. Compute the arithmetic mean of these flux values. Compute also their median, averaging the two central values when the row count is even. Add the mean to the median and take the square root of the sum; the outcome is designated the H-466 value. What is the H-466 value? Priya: 5.85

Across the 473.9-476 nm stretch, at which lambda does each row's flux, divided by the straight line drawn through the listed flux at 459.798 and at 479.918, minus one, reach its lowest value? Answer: 475.300 nm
